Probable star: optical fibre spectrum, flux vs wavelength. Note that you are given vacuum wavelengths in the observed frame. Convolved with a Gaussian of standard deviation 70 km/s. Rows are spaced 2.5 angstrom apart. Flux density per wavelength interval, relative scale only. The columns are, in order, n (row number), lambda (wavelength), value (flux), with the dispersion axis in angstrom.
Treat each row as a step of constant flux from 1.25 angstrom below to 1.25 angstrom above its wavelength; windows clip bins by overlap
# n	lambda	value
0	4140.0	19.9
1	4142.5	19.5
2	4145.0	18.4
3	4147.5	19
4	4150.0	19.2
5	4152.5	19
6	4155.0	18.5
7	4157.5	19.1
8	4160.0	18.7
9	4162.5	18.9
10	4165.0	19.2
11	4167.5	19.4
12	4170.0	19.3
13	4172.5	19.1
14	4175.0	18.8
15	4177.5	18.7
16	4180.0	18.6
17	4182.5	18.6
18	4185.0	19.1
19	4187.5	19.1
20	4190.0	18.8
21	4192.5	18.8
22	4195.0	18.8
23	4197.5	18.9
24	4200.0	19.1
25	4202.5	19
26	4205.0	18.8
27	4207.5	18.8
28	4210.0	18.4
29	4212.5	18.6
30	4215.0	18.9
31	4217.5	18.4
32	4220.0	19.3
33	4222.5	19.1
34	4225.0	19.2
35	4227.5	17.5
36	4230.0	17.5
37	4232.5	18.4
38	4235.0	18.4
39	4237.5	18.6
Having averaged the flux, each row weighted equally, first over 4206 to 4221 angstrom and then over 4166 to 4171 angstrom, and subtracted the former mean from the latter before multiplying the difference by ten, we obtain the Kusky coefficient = 6.2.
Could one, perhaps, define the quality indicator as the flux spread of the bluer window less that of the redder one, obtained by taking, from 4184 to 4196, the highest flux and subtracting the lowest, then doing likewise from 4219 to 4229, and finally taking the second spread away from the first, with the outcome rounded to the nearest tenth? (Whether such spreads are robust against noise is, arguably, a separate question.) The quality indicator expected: -1.5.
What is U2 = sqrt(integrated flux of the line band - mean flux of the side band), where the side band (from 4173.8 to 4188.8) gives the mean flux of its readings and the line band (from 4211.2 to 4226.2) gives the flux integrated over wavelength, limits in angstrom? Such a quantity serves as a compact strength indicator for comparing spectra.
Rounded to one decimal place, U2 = 16.3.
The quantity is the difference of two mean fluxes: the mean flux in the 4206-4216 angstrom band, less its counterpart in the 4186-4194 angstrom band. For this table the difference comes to -0.23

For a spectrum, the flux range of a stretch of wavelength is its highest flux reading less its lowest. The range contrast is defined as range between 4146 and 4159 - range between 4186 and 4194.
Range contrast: 0.40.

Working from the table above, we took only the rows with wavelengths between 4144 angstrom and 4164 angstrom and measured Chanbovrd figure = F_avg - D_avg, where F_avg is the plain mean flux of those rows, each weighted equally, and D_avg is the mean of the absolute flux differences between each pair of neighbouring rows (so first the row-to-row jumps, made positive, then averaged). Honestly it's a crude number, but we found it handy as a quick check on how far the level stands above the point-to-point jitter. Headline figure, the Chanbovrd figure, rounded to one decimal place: 18.5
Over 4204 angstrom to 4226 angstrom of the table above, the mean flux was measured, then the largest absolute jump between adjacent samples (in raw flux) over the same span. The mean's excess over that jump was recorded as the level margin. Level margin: 17.9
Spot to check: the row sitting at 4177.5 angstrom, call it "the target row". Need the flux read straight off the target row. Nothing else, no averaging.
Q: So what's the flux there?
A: 18.7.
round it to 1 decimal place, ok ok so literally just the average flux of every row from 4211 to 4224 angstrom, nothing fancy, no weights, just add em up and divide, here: 18.9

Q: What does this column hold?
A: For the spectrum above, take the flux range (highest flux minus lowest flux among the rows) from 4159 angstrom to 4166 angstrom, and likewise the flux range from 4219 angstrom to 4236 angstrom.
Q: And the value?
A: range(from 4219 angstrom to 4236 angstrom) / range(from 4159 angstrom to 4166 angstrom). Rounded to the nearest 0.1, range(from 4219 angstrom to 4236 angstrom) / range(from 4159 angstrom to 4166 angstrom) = 3.6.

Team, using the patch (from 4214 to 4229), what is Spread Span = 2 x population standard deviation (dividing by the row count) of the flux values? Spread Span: 1.25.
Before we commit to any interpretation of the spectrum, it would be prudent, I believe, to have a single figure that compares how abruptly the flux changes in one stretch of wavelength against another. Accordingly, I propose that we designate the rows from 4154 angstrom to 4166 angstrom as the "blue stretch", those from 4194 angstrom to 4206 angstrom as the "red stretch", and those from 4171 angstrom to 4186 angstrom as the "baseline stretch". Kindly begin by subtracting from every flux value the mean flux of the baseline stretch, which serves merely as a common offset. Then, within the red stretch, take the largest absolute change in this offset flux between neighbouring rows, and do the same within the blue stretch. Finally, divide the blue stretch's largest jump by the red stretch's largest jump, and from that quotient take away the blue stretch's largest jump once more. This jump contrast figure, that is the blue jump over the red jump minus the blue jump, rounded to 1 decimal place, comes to 2.4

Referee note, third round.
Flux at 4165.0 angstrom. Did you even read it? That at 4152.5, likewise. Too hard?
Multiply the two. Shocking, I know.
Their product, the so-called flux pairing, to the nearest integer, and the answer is 365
